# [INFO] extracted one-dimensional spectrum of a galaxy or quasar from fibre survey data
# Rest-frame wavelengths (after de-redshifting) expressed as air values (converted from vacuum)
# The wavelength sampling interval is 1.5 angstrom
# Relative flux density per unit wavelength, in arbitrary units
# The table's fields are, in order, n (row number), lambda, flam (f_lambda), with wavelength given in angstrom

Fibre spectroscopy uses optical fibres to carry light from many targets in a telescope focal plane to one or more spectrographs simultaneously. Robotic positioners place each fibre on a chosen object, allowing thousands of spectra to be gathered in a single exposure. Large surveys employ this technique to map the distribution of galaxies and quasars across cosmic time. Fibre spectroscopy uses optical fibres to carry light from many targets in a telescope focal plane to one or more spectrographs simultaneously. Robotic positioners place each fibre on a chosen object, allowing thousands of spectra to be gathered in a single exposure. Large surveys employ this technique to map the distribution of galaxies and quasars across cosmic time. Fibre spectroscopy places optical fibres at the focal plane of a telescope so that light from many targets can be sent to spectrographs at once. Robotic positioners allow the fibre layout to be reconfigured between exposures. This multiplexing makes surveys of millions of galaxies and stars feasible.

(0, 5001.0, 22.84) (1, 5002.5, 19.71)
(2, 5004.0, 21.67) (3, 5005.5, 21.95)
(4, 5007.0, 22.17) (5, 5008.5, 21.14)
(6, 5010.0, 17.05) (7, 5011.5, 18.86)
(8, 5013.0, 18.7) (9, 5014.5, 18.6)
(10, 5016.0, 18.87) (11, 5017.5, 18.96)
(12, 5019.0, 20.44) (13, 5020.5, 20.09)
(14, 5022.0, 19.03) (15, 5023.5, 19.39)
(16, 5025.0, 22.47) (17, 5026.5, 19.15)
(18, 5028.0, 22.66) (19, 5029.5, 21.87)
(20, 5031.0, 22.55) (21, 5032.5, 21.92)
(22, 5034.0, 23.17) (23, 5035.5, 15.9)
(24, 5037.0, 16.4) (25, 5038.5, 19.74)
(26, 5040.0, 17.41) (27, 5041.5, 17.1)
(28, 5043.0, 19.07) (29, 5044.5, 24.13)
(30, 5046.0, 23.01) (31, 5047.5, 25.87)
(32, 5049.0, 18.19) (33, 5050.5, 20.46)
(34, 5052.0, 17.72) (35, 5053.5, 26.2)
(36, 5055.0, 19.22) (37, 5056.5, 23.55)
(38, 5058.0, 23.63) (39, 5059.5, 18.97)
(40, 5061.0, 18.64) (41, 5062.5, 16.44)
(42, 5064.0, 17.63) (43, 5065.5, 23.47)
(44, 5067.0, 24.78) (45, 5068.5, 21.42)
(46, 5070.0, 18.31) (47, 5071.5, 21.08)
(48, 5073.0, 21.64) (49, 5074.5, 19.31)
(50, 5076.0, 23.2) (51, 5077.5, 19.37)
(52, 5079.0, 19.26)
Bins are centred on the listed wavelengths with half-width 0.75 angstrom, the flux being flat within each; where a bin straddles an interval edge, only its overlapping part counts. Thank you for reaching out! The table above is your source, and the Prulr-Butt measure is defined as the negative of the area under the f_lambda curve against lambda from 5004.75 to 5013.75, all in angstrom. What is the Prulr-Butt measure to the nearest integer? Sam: -180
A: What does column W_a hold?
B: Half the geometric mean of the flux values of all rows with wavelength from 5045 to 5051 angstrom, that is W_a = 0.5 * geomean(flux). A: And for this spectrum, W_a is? 10.8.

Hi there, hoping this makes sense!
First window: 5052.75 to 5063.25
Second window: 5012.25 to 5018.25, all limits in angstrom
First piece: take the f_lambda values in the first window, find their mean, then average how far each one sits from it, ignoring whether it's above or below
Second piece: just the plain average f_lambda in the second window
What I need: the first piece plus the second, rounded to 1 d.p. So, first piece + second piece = 21.8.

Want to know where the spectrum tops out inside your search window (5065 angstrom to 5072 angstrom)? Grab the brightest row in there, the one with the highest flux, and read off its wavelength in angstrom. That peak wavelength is 5067.0 angstrom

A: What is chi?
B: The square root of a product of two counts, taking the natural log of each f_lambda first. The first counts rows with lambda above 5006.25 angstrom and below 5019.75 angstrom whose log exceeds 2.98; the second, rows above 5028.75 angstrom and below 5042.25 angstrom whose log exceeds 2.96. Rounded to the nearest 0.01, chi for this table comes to 3.87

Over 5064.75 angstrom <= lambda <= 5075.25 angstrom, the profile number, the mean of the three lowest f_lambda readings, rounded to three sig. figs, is 19.6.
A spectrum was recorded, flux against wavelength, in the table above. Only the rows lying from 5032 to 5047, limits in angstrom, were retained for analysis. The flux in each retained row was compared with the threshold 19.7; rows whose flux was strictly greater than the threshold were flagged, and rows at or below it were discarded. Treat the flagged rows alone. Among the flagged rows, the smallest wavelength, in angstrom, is 5032.5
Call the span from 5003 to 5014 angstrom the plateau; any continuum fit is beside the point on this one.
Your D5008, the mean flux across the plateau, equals 20.2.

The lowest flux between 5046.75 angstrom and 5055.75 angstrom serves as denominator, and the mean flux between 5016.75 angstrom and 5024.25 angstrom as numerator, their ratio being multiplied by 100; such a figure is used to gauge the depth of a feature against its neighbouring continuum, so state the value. 111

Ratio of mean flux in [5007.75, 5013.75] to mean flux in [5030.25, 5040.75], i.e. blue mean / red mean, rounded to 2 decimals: 0.97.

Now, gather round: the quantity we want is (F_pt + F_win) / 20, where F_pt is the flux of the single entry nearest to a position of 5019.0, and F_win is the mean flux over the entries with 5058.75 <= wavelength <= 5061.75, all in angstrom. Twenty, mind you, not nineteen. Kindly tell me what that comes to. 1.96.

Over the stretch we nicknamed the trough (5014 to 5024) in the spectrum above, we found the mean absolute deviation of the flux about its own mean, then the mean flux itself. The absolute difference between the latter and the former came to 18.8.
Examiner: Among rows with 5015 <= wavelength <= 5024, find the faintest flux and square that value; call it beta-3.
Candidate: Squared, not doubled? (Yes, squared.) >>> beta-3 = 356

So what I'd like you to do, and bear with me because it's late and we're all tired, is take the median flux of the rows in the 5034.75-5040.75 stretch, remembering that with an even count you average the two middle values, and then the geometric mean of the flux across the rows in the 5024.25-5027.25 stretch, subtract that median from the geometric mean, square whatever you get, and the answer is 14.7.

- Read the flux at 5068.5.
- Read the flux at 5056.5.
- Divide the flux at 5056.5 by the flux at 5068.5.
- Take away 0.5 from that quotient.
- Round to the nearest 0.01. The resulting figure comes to 0.60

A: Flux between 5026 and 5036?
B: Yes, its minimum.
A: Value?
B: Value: 15.9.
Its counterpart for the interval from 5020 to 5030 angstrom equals 19.03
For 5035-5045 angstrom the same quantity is 15.9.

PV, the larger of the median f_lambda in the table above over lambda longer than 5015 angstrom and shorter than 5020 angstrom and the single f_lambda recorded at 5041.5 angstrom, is 19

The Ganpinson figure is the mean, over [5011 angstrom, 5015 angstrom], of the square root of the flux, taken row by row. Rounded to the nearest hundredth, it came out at 4.33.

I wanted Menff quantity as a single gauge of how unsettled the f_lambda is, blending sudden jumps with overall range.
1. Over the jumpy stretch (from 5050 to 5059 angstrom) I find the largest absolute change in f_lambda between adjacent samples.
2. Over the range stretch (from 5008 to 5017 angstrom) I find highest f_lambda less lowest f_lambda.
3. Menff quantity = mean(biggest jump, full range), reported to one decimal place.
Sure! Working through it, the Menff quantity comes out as 6.3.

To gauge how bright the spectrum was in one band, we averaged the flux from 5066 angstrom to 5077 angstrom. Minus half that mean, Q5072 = -10.7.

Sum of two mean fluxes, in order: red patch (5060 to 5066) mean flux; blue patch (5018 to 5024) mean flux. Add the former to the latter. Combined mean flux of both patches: 39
